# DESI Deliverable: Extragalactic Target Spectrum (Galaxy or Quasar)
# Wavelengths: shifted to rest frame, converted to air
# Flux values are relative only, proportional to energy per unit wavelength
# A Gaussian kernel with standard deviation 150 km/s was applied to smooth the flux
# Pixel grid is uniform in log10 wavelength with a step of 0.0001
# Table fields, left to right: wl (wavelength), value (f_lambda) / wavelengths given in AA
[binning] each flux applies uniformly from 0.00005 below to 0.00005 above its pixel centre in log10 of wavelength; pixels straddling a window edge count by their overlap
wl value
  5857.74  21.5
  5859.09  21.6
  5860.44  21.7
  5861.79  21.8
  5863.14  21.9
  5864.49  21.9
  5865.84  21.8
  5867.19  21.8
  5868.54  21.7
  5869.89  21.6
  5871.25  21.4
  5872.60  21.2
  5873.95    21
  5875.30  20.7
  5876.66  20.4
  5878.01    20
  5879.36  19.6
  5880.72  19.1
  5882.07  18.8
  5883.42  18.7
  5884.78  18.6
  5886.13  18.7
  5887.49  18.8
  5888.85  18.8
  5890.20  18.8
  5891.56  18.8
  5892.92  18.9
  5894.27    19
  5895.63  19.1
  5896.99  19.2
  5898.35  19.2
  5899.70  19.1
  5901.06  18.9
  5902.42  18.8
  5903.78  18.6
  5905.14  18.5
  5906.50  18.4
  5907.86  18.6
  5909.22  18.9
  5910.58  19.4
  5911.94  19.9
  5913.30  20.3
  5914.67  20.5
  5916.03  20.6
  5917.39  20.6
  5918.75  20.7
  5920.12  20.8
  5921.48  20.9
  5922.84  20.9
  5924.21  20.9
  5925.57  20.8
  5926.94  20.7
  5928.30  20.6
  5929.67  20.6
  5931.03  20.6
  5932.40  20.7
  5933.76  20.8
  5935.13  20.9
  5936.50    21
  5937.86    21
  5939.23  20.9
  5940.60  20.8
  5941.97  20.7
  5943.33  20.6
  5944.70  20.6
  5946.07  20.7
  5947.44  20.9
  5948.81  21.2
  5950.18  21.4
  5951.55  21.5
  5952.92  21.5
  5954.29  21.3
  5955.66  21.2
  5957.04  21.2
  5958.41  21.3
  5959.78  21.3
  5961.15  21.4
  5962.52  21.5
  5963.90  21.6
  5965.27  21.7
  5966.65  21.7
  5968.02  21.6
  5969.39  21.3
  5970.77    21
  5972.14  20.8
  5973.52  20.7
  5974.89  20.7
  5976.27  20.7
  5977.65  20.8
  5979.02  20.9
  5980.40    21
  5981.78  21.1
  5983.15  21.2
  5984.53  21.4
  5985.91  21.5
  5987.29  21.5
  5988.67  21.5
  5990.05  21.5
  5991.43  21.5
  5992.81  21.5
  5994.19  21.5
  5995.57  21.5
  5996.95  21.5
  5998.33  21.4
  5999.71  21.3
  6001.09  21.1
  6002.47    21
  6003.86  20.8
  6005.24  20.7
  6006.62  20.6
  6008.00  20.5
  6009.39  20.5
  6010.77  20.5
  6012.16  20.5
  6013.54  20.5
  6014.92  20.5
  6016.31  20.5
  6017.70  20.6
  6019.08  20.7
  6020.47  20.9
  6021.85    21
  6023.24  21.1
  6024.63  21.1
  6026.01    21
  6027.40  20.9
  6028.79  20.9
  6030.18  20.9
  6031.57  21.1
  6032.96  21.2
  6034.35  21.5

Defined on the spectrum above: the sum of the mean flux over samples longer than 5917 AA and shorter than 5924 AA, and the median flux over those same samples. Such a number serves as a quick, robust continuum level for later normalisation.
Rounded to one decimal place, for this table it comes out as 41.6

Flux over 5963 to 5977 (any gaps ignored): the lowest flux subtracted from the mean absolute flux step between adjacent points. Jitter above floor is -20.6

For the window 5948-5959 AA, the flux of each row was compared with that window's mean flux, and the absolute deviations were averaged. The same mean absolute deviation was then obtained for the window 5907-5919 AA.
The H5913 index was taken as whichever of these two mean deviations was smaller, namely 0.11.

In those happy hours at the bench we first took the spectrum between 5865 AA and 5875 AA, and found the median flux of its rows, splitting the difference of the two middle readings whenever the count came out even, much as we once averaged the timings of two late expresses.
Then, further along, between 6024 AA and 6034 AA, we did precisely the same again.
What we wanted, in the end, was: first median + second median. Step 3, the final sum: 42.6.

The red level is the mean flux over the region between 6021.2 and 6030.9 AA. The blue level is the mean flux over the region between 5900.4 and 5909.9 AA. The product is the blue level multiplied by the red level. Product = 392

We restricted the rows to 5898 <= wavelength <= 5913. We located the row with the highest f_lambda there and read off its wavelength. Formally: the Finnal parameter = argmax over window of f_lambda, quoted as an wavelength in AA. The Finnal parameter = 5911.94 AA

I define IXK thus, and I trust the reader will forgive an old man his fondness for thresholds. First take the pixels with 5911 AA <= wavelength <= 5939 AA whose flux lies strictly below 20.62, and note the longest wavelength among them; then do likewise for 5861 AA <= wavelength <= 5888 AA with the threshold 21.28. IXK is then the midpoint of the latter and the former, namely 5909.3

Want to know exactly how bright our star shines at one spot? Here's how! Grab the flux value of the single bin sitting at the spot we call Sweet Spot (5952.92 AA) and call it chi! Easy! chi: 21.5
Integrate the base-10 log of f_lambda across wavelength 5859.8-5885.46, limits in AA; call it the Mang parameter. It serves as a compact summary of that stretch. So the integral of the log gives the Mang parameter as 34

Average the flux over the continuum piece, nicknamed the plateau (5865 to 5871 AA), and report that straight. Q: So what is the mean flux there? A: 21.7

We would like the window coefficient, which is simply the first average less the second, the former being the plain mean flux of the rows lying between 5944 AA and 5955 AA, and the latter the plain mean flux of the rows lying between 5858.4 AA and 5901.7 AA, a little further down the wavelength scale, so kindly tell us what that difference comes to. 1.1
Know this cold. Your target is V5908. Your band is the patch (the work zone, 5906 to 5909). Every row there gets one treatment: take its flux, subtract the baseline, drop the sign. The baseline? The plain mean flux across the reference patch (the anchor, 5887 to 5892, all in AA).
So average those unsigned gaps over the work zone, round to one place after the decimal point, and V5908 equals 0.3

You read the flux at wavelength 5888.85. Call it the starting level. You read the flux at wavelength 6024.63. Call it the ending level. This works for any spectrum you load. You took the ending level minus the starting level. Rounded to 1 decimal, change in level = 2.3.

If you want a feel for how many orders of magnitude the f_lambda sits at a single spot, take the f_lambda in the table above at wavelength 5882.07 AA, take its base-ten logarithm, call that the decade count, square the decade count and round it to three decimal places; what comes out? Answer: 1.623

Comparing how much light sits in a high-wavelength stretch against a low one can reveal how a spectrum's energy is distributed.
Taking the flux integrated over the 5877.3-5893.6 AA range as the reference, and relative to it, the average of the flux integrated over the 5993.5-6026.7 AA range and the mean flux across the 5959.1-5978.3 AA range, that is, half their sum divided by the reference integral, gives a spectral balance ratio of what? 1.2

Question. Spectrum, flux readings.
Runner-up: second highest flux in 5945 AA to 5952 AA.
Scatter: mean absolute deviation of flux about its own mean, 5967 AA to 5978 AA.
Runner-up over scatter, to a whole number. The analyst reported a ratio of 82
